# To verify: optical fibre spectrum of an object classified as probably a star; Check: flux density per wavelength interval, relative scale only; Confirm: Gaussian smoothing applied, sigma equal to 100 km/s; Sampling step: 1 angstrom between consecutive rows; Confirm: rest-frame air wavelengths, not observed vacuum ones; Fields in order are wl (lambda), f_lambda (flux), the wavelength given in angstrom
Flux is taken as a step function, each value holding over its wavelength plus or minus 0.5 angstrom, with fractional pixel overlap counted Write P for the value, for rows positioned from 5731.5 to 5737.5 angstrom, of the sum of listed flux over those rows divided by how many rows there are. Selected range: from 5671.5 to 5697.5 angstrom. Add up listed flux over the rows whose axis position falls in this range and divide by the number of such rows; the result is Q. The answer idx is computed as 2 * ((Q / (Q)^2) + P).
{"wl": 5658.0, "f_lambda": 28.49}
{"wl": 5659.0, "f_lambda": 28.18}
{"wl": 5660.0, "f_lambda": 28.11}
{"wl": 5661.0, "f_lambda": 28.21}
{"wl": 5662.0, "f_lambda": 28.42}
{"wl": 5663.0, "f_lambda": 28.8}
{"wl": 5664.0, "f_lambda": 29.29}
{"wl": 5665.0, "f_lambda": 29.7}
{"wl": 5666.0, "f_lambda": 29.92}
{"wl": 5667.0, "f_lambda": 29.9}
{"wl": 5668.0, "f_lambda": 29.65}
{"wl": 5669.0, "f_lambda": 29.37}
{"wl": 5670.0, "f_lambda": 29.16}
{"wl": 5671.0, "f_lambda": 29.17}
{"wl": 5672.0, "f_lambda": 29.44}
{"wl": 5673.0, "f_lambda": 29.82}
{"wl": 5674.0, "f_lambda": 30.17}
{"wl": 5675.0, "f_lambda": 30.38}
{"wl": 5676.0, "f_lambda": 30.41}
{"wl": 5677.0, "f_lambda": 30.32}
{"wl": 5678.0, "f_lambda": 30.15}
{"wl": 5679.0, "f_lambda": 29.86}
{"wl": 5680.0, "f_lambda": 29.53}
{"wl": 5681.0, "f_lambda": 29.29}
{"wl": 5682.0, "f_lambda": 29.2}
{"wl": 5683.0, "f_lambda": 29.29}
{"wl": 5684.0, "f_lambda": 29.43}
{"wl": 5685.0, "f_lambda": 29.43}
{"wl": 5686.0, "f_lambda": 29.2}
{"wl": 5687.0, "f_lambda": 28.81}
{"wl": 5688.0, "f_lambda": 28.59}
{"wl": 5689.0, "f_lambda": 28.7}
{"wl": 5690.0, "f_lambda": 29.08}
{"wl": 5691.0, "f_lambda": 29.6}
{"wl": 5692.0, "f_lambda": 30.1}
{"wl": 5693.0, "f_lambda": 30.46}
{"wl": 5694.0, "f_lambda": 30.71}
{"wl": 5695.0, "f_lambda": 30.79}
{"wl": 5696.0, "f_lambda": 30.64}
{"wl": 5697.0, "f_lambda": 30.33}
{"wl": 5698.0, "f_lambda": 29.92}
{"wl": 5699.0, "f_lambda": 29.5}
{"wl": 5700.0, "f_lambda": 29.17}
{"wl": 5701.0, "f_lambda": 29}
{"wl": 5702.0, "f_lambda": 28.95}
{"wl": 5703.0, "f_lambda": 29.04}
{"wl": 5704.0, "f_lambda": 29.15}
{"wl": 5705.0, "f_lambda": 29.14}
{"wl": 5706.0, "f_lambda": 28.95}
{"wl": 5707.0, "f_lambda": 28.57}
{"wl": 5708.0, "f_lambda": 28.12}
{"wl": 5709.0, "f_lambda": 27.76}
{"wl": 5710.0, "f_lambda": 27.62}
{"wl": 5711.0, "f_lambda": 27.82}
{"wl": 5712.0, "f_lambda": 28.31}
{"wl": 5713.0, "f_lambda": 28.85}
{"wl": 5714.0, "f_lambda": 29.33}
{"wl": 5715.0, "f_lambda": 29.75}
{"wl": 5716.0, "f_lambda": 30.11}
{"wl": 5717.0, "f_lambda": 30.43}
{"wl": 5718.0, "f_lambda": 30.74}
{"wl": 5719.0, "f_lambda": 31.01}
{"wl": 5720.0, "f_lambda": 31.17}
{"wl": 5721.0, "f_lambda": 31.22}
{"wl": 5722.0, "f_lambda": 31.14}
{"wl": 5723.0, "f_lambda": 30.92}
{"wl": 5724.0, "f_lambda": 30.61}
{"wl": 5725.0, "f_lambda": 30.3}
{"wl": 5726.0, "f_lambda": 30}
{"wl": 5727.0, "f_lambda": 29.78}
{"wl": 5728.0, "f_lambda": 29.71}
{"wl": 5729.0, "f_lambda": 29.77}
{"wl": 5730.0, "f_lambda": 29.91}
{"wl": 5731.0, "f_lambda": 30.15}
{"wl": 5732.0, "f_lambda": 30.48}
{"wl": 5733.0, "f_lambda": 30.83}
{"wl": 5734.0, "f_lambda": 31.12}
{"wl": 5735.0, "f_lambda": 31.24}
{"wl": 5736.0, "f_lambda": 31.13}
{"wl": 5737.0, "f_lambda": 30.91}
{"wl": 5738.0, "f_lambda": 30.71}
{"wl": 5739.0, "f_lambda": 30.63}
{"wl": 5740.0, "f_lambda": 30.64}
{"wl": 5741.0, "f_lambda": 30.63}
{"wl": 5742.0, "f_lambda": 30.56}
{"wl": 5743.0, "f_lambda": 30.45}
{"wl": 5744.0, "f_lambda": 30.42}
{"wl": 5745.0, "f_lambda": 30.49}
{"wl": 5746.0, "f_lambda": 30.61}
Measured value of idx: 62.0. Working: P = 31.0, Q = 29.76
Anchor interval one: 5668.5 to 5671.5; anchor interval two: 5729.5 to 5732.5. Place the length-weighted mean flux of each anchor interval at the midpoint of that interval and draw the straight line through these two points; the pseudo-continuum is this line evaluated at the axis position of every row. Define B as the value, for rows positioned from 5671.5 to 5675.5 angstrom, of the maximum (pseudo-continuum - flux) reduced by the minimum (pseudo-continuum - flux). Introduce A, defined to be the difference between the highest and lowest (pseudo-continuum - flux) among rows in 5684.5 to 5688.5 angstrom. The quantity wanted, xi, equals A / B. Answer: 0.99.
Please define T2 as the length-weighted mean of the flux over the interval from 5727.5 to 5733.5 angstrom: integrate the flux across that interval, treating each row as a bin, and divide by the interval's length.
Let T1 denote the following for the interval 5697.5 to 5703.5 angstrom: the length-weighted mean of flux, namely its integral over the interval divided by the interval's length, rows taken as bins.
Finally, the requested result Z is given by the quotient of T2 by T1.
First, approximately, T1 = 29.3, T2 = 30.1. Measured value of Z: 1.03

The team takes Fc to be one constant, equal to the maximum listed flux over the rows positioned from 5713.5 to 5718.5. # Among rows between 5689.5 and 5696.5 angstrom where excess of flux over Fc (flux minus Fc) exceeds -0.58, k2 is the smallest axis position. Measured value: 5693.0 angstrom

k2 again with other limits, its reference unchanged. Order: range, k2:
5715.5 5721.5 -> 5717.0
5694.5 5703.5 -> 5695.0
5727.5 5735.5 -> 5732.0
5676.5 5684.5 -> 5677.0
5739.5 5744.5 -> 5740.0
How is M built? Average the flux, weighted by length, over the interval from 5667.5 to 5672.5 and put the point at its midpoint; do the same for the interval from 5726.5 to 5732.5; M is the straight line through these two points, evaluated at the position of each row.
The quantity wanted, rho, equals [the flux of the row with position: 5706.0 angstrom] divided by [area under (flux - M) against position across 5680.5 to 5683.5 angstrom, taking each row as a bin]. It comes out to -44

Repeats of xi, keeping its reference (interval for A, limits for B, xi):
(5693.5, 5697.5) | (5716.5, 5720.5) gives 0.71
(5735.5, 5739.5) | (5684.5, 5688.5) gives 0.62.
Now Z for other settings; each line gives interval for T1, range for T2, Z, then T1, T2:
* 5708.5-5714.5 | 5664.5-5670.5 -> 1.05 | 28.3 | 29.6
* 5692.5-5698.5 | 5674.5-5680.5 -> 0.99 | 30.5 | 30.1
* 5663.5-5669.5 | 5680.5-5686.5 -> 0.99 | 29.6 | 29.3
